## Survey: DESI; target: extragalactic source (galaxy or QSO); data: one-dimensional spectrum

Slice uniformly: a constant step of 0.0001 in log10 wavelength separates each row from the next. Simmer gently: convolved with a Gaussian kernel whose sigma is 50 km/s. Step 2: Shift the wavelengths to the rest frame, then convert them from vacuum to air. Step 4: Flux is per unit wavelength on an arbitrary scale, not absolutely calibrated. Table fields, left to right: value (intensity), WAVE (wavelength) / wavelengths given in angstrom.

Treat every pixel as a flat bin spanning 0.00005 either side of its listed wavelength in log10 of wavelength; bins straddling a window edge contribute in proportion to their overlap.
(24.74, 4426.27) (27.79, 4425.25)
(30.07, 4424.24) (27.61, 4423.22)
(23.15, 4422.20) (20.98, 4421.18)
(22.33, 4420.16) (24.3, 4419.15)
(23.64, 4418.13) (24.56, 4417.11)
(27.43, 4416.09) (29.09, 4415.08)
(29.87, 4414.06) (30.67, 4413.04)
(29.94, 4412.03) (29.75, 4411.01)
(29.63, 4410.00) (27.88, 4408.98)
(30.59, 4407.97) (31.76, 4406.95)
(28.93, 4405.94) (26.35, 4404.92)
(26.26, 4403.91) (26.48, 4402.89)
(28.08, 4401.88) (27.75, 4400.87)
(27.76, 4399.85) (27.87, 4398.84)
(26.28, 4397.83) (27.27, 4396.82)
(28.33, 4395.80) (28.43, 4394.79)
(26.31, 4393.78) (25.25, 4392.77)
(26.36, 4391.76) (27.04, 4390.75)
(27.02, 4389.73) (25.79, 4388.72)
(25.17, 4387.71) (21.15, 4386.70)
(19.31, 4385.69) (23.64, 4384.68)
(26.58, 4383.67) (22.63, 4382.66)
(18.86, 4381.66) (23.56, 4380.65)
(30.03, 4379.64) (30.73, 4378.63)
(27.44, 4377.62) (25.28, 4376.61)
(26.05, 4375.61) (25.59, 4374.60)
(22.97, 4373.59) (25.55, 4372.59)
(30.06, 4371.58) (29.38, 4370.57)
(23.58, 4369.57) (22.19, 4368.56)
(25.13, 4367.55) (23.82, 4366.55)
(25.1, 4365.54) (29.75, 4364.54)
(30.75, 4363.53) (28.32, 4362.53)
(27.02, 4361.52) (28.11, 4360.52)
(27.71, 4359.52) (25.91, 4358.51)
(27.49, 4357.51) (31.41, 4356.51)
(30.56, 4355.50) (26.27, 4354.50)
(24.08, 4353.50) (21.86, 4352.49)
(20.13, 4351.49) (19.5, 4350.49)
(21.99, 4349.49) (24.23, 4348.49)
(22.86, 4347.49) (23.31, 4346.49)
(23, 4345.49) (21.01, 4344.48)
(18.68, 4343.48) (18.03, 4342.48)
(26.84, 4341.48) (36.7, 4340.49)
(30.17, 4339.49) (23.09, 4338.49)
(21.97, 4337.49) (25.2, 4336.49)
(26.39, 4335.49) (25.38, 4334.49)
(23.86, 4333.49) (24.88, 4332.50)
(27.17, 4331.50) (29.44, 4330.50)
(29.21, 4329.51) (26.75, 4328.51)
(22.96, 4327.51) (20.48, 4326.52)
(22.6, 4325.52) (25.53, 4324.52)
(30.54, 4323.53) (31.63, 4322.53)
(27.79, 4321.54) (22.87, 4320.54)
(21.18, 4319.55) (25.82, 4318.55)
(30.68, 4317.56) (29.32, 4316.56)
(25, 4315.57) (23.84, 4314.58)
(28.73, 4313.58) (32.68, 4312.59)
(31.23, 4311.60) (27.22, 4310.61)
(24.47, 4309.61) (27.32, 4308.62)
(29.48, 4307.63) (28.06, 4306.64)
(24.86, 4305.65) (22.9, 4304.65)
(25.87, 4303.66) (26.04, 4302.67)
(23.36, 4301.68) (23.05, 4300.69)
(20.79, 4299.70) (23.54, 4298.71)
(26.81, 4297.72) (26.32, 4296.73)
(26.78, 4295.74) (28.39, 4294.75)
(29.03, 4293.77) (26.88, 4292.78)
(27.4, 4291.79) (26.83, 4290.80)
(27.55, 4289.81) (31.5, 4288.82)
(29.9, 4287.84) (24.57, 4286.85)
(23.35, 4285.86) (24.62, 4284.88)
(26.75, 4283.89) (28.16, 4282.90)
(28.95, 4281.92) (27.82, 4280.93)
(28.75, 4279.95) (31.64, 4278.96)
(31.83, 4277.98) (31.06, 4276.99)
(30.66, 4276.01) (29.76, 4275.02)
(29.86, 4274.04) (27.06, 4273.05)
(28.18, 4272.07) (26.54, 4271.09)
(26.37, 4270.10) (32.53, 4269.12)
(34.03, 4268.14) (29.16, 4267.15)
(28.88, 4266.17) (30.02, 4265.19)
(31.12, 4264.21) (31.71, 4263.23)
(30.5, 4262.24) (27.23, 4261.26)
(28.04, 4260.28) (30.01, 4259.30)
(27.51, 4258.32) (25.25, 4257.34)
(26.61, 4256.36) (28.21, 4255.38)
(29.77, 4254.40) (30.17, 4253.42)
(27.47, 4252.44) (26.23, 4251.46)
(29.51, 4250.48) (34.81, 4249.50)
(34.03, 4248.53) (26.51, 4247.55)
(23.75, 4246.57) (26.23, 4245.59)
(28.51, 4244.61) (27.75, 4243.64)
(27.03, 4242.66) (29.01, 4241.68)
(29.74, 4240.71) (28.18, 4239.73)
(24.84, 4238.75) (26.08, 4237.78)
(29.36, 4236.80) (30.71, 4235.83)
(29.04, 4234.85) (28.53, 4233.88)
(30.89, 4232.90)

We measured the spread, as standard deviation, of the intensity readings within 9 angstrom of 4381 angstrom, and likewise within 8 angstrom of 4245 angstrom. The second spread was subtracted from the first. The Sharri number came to 0.2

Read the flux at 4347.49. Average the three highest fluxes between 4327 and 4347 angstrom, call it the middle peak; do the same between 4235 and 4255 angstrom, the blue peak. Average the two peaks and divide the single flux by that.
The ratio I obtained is 0.70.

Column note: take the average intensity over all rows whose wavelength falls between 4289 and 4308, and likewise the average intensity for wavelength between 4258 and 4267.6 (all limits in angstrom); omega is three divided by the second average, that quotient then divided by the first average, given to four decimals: 0.0039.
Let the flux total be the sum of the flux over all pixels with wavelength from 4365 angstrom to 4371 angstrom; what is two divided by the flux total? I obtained 0.013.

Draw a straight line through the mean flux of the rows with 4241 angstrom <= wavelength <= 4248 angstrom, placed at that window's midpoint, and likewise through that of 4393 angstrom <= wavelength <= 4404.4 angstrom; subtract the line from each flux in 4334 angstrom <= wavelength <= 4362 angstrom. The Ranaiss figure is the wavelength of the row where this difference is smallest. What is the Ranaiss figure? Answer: 4342.48 angstrom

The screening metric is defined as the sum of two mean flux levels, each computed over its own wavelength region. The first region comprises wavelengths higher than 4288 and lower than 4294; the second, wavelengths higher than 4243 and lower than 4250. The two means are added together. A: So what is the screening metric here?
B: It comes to 57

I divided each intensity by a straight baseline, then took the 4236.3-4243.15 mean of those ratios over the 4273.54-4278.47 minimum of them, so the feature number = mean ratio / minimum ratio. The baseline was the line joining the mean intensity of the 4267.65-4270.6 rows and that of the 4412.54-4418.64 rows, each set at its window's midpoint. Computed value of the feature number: 0.91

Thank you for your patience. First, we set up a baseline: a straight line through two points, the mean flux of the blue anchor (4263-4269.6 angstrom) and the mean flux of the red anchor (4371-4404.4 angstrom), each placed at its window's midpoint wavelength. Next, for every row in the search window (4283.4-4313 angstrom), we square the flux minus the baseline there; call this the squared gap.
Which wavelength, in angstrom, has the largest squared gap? 4299.70 angstrom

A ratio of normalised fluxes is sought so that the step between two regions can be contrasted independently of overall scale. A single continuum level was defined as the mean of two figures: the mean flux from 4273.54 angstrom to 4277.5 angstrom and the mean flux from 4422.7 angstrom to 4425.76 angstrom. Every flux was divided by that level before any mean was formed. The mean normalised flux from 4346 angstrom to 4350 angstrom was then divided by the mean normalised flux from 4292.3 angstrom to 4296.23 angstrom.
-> 0.83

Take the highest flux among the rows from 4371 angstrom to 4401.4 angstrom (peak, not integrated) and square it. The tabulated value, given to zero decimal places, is 944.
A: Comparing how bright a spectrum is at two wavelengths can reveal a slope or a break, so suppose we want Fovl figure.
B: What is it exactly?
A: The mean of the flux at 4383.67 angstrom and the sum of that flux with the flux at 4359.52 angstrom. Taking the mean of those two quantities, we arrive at 40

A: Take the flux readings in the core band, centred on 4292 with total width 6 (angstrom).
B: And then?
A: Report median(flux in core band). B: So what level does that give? 27.5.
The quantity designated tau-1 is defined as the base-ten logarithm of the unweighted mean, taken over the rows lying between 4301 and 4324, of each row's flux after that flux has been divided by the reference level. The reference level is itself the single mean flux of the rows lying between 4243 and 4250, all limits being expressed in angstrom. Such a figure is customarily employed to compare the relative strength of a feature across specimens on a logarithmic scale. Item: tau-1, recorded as -0.028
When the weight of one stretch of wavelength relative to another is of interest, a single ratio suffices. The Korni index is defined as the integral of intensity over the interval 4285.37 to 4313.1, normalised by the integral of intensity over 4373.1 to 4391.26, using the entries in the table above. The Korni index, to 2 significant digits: 1.6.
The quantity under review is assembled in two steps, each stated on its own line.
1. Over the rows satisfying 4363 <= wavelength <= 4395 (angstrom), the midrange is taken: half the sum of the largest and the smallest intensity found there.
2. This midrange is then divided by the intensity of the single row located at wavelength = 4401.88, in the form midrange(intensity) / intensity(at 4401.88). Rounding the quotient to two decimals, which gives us 0.88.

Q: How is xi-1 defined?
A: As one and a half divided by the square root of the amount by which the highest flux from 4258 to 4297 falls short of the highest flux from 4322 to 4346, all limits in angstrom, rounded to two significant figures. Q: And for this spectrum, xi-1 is 0.92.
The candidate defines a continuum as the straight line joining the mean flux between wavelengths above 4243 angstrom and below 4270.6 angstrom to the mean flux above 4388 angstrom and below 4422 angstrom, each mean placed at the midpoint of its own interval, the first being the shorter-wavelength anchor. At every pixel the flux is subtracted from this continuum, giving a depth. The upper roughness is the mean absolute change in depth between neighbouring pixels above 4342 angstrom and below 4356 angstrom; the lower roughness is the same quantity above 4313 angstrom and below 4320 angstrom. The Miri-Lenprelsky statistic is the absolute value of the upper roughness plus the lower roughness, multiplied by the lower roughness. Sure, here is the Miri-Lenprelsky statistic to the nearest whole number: 19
